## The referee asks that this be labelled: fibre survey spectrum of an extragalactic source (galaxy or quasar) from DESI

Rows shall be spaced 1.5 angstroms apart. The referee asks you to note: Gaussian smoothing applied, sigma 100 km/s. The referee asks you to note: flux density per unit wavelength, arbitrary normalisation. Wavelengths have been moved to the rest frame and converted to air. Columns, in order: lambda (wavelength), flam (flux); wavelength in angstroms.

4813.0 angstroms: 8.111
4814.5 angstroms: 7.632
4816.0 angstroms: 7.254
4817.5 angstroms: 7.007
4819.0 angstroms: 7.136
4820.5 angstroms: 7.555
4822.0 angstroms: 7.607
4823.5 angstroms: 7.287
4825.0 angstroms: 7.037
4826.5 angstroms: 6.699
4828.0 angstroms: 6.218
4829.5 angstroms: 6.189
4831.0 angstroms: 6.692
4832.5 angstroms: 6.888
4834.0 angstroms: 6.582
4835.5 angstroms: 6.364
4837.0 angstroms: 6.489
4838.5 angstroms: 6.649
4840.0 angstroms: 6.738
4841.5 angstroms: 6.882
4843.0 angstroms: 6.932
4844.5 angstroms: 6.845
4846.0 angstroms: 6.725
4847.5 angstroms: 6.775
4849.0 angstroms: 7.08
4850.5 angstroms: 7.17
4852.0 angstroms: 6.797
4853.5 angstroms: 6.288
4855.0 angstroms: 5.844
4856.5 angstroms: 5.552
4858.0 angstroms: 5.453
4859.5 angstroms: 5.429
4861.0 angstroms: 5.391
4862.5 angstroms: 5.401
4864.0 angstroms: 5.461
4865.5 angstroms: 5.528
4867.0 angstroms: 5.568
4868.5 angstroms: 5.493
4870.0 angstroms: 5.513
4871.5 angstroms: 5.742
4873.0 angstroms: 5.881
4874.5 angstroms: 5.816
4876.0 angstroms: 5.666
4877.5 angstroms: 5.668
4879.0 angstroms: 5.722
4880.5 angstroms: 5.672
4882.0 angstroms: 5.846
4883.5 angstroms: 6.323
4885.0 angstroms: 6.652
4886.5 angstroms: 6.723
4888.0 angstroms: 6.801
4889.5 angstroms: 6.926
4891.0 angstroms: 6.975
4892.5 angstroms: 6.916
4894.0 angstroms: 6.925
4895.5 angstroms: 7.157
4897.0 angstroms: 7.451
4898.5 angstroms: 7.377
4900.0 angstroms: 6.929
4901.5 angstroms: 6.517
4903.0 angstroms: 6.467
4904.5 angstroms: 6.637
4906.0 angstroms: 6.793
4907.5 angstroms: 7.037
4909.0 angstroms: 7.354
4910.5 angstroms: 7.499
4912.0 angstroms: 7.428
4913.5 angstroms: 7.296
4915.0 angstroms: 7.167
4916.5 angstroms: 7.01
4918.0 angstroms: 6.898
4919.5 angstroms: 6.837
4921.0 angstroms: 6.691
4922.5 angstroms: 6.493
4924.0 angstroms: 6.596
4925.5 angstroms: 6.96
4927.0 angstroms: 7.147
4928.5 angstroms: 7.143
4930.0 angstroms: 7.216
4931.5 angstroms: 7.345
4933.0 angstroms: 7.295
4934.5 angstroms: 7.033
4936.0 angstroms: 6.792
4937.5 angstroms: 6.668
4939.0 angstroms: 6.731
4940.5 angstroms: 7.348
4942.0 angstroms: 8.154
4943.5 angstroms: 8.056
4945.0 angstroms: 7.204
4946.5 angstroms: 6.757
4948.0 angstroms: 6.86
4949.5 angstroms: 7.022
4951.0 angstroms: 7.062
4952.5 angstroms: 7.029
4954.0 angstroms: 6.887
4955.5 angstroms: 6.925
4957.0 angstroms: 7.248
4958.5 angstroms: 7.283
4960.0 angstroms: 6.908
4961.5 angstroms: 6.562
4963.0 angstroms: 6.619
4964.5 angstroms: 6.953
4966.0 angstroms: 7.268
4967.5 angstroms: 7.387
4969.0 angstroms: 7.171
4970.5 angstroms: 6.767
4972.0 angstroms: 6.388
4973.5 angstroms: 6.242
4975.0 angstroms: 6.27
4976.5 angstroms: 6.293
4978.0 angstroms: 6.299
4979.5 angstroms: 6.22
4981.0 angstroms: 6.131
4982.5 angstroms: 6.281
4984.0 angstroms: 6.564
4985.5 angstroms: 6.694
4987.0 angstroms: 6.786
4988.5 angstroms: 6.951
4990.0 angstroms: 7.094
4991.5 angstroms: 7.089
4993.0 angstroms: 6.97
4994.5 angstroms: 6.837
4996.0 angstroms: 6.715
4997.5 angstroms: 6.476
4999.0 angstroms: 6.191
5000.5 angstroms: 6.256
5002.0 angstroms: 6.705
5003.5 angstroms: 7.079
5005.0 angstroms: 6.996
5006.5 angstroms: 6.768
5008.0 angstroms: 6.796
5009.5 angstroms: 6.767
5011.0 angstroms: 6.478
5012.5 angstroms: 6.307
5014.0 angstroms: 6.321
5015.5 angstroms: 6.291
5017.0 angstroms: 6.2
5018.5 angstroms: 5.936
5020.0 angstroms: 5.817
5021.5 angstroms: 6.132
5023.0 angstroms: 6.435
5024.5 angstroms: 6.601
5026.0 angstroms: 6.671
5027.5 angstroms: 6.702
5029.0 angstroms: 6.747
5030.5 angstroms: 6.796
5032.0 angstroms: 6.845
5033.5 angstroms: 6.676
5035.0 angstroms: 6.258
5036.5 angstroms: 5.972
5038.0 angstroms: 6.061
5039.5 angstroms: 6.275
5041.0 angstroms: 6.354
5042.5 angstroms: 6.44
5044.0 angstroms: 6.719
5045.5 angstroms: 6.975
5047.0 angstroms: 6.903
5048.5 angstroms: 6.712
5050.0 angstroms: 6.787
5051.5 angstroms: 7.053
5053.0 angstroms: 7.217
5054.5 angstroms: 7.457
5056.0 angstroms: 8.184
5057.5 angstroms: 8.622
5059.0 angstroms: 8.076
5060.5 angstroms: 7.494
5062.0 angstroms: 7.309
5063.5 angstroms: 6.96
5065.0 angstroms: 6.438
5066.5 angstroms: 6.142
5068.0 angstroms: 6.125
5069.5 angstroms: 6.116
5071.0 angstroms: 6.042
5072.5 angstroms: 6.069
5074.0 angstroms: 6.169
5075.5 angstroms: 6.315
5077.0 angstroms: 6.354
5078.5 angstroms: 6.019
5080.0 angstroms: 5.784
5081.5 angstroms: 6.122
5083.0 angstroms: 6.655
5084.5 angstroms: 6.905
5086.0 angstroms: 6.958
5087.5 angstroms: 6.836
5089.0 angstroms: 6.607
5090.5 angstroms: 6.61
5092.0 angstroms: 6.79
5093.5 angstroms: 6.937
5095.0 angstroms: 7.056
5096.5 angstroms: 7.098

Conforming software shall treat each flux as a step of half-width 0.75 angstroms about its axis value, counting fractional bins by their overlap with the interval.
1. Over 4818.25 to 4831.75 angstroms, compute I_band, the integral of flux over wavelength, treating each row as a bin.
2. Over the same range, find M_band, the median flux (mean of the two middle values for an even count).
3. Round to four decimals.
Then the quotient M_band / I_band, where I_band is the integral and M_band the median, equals 0.0752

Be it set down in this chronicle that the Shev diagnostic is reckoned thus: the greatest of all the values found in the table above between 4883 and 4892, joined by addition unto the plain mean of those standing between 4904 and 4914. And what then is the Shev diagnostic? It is 14.1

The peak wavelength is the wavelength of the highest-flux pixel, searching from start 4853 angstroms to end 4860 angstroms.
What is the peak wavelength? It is 4853.5 angstroms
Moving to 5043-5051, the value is 5045.5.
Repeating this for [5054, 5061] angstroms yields 5057.5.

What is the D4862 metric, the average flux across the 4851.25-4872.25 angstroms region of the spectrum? 5.7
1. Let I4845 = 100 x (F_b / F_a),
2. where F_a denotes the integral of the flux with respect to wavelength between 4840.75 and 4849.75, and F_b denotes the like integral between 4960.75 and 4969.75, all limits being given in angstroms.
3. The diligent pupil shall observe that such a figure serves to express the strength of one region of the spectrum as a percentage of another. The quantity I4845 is 102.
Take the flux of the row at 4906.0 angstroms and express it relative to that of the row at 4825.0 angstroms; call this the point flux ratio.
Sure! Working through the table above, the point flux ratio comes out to 0.965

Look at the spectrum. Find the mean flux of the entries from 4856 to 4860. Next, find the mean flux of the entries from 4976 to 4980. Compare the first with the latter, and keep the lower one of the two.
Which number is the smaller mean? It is 5.5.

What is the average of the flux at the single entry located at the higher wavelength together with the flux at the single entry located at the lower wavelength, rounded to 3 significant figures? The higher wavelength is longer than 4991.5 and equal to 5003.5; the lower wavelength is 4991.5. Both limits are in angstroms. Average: 7.08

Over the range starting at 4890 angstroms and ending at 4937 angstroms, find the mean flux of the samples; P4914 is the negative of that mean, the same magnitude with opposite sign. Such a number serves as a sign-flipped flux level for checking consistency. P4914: -7.01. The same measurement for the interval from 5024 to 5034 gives -6.72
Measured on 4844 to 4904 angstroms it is -6.26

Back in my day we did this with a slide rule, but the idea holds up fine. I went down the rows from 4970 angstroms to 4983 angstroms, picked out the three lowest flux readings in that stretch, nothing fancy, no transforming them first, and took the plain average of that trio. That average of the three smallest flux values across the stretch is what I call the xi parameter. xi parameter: 6.2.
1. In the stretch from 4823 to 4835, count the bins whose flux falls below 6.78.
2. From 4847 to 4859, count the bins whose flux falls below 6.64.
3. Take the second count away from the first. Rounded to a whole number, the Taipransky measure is 1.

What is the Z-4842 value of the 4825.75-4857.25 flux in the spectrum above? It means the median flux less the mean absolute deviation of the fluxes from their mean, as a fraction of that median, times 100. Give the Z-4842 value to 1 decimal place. 95.5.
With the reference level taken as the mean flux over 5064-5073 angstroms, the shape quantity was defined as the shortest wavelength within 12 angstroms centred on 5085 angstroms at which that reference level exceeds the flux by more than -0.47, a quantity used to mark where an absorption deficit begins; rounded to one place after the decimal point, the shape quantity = 5080.0 angstroms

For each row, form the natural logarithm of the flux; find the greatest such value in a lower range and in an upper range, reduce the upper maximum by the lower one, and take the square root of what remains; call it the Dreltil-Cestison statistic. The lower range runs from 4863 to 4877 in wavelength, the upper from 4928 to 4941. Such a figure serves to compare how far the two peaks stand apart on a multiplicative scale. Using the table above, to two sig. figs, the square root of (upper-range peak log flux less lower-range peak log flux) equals 0.47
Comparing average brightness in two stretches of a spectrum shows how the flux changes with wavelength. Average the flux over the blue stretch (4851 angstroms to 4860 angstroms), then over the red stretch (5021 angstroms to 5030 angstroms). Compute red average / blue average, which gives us 1.11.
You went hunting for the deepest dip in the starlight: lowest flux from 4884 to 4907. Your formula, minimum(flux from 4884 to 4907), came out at 6.467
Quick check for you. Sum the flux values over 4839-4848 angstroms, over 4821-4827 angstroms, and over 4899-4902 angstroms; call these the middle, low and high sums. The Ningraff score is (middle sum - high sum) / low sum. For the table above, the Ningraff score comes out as 1.0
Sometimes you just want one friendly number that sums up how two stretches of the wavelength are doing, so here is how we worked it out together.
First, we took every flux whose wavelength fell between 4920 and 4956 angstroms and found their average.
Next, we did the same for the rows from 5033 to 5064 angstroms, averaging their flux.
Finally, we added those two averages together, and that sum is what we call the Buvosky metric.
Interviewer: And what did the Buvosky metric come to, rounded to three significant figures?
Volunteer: 14.0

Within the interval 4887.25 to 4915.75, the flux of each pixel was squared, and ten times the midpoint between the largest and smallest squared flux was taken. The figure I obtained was 490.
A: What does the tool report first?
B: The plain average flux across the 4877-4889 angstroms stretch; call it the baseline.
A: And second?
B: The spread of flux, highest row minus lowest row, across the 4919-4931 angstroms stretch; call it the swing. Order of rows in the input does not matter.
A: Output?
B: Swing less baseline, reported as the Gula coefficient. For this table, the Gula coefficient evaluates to -5.5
